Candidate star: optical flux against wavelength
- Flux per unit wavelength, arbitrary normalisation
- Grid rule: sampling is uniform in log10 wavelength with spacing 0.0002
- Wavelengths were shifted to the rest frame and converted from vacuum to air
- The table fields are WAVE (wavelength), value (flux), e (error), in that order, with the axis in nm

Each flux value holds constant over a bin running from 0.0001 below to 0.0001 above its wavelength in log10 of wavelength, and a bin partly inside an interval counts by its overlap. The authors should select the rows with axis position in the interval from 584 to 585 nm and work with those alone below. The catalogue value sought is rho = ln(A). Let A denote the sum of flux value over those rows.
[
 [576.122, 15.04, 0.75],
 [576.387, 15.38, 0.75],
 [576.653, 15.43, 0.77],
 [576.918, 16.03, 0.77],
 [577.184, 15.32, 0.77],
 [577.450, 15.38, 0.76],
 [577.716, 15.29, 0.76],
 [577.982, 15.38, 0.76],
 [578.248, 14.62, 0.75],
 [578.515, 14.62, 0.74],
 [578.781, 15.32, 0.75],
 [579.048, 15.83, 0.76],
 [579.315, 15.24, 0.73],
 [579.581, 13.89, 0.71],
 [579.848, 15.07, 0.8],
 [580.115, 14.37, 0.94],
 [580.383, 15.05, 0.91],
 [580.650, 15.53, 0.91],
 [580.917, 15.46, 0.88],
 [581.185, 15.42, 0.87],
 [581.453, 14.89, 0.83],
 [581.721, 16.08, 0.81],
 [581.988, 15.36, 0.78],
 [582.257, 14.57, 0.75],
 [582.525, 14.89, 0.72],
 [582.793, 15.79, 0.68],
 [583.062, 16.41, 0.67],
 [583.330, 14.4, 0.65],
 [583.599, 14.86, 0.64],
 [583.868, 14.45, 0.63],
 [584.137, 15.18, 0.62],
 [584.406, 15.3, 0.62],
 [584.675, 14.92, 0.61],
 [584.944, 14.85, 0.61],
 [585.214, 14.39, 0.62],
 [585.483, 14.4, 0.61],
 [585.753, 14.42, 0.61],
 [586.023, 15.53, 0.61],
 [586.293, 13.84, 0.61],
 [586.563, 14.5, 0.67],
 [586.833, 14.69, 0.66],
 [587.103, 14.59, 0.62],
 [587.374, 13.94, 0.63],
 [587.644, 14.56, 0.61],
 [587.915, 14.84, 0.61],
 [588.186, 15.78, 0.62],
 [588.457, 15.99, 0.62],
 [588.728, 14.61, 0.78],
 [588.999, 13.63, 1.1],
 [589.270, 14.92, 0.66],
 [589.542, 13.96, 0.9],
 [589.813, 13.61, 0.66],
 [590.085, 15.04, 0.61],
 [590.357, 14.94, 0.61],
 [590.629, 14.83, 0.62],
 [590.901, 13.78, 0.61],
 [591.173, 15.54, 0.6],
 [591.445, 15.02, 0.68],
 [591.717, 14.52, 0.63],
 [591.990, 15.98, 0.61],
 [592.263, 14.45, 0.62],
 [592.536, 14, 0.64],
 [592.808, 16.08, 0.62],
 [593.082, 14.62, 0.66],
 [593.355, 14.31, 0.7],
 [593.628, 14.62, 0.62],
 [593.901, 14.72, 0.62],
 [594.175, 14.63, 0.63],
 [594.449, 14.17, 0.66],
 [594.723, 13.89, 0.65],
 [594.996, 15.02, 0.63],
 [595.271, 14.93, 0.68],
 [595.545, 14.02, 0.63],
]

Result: 4.10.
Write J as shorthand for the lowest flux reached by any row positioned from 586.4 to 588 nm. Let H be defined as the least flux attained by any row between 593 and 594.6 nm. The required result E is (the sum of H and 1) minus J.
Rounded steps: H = 14.17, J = 13.94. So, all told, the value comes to 1.23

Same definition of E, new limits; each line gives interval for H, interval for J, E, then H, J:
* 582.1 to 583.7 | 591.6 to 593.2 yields 1.40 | 14.4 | 14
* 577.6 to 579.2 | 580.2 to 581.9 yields 0.73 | 14.62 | 14.89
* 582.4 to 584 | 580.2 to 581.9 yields 0.51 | 14.4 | 14.89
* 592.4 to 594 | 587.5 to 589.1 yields 1.37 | 14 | 13.63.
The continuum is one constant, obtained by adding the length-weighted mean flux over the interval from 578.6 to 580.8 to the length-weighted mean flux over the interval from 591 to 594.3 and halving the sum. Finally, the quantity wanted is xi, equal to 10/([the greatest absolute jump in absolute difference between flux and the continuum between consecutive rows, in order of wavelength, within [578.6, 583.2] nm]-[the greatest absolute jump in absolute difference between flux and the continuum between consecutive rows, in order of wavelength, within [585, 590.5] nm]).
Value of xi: -45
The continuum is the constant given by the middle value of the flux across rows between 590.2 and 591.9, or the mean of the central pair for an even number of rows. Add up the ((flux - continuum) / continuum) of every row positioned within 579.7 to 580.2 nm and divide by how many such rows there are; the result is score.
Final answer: -0.011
